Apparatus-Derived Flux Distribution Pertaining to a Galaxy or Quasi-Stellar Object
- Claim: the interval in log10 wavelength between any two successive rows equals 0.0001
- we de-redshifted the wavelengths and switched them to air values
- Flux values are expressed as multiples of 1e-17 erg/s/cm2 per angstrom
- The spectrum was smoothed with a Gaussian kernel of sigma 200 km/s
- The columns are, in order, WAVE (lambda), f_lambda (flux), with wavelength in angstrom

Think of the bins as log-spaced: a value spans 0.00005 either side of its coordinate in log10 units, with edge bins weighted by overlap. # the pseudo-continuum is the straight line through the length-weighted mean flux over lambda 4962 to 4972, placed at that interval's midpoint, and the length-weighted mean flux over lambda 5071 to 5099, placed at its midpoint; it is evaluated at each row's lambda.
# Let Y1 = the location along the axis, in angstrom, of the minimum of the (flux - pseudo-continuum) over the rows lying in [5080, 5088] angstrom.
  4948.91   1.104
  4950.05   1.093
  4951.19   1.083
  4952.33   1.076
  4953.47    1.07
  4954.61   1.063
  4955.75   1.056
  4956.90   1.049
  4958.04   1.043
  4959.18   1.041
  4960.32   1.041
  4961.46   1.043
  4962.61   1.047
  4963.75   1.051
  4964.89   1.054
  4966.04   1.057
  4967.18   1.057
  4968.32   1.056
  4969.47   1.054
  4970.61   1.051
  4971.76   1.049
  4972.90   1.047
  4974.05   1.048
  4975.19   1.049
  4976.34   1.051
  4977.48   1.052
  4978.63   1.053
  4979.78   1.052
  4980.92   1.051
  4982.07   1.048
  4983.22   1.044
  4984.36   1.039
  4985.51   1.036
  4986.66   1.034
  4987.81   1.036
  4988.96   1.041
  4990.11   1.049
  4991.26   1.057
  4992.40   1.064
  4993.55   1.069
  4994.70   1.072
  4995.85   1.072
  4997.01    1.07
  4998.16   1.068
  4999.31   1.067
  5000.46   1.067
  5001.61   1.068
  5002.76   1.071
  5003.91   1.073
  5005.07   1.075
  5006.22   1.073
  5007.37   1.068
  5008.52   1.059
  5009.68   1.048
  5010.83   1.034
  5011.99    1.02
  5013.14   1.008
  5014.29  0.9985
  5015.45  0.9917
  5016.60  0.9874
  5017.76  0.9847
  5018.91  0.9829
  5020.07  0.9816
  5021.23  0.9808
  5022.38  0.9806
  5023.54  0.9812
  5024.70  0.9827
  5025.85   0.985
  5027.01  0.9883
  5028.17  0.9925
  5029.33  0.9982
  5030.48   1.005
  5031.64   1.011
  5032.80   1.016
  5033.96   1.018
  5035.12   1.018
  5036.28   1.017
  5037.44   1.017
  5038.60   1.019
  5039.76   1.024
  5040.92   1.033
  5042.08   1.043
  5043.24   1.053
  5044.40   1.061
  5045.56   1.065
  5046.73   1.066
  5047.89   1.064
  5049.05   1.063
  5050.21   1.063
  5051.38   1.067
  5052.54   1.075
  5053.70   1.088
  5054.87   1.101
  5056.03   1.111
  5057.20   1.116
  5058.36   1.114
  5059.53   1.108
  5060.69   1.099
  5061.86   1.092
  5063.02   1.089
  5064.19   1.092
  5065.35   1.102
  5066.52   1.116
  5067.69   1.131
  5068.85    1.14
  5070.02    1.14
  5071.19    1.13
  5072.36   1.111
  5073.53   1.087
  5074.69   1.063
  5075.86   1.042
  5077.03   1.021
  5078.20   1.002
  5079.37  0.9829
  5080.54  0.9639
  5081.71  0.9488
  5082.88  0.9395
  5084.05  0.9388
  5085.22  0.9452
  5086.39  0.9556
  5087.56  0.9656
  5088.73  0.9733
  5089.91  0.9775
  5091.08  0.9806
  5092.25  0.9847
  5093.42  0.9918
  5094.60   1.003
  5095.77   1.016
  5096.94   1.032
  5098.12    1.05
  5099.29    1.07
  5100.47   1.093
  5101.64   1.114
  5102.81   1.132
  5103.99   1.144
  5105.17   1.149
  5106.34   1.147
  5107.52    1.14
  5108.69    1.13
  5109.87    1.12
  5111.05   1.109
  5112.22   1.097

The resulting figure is 5084.05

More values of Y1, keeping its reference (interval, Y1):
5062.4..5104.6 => 5084.05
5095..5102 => 5095.77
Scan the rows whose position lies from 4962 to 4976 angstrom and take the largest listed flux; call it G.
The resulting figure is 1.057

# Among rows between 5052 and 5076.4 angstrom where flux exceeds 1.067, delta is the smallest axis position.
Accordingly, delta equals 5052.54 angstrom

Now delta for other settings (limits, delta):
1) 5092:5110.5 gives 5099.29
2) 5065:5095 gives 5065.35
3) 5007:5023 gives 5007.37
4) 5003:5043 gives 5003.91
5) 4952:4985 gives 4952.33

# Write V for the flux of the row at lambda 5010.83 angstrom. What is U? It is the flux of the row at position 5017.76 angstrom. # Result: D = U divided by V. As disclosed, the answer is 0.95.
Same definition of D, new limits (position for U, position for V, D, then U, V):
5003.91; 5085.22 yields 1.14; 1.073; 0.9452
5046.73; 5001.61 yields 1.00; 1.066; 1.068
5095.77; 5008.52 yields 0.96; 1.016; 1.059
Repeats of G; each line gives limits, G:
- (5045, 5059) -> 1.116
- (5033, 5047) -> 1.066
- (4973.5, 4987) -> 1.053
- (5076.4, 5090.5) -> 1.021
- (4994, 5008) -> 1.075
